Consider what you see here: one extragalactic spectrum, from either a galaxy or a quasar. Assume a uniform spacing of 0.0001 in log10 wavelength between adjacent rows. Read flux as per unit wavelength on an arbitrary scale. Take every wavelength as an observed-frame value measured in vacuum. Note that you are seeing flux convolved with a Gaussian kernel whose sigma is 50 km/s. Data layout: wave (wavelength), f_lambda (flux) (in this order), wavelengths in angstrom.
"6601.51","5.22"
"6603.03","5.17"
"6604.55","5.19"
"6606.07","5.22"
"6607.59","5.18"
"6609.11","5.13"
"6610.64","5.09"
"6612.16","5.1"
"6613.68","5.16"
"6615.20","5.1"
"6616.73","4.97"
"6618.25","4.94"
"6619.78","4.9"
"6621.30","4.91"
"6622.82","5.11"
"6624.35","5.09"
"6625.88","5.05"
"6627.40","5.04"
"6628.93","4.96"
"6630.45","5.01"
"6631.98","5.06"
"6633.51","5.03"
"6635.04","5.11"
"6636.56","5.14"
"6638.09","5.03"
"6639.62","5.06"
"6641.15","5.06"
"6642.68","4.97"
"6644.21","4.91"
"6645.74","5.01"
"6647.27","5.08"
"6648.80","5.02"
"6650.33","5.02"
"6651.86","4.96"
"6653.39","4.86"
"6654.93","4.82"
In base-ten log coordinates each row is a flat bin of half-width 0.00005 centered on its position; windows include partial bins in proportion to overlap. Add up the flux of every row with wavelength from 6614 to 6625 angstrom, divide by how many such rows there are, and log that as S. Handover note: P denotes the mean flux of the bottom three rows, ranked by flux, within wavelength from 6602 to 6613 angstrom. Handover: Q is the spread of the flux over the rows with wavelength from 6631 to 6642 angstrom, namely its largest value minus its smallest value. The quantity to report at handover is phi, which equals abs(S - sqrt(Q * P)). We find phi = 4.25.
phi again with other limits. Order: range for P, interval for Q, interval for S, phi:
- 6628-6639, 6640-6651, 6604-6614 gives 4.23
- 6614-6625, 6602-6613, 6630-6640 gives 4.26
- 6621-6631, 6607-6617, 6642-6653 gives 3.98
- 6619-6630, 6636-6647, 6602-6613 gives 4.09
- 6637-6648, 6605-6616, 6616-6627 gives 4.19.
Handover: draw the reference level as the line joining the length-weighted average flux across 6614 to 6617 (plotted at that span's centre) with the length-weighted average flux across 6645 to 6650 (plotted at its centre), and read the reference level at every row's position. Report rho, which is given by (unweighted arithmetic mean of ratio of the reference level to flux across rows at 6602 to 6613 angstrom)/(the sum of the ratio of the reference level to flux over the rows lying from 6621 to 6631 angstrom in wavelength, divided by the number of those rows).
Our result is 0.98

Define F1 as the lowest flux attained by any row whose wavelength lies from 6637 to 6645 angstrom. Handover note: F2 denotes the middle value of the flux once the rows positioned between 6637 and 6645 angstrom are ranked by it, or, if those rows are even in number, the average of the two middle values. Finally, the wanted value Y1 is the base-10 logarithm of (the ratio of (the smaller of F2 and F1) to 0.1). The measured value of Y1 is 1.69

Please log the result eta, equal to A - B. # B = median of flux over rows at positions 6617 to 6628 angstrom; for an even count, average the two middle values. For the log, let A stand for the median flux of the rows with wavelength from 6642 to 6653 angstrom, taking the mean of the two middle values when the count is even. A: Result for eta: -0.03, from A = 5.01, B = 5.04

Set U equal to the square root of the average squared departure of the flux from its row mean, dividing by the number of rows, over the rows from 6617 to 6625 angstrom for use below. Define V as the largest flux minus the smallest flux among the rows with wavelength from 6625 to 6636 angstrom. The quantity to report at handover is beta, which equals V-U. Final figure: 0.06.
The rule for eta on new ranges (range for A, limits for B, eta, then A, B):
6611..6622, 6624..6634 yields -0.07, 4.97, 5.04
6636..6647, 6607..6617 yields -0.07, 5.03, 5.10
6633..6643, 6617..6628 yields 0.02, 5.06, 5.04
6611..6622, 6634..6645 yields -0.09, 4.97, 5.06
